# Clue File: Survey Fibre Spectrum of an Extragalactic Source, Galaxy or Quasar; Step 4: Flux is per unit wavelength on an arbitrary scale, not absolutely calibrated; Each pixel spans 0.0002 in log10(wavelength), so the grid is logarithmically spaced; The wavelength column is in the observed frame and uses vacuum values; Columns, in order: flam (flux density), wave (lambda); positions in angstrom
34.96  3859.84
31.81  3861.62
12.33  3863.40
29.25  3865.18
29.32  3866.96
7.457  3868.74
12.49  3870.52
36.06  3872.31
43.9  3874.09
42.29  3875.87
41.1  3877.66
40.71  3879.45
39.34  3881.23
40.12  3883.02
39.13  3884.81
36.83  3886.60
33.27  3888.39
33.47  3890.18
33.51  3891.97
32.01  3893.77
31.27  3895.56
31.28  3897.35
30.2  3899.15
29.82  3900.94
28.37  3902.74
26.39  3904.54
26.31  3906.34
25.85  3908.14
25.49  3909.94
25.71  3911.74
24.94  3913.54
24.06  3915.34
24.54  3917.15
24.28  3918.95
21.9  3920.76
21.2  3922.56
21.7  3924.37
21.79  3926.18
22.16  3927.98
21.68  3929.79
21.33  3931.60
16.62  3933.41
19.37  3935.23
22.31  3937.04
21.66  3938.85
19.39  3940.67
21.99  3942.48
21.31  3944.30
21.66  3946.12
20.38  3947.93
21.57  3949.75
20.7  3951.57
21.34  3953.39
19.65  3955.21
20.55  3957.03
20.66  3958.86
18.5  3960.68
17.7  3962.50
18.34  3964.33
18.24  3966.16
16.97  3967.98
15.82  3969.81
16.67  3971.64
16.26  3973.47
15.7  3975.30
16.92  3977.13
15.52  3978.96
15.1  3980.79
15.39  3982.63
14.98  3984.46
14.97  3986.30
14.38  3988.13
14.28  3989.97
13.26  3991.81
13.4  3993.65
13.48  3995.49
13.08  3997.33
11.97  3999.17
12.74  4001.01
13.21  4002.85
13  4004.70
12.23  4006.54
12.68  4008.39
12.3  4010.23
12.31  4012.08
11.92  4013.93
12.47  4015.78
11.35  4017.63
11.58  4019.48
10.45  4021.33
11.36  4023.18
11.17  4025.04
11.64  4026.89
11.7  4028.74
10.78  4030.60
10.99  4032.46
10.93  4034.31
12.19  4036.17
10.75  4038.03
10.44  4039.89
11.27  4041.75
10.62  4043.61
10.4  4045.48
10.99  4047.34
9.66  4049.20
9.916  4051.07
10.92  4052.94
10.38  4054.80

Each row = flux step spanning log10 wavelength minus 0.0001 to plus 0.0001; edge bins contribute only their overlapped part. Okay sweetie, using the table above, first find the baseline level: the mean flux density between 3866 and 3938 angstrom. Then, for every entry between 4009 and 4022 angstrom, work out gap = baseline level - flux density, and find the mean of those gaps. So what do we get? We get 16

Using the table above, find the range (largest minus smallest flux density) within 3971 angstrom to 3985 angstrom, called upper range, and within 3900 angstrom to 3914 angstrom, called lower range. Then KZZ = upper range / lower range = 0.40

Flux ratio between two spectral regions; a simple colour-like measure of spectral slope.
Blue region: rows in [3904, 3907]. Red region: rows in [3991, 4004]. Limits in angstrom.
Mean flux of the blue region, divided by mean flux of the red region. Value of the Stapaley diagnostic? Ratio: 2.02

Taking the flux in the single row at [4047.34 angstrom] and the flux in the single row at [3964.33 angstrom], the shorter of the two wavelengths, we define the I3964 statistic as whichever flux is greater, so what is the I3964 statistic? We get 18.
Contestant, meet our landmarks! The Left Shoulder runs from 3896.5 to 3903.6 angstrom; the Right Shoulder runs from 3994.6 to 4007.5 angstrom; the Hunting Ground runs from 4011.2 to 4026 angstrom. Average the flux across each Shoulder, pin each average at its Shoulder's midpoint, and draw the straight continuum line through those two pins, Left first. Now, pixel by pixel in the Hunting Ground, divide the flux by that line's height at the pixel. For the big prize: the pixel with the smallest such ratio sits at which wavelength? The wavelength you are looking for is 4021.33 angstrom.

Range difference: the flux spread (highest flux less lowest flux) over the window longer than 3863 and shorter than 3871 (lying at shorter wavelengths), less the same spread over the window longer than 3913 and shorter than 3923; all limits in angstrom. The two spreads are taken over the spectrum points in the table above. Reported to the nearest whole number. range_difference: 18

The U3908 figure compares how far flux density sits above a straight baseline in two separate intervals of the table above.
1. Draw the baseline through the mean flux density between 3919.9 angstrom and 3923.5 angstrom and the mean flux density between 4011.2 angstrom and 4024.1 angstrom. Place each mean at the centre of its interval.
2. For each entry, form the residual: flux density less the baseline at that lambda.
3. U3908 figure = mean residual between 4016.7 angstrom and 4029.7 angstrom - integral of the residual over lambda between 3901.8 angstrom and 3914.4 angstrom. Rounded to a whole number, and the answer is -40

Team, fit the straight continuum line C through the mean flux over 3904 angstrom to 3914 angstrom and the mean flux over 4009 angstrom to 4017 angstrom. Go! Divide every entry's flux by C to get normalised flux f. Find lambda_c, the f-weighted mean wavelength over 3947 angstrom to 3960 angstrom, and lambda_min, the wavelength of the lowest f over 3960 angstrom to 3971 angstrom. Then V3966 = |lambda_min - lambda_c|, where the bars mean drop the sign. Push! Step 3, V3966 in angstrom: 16.4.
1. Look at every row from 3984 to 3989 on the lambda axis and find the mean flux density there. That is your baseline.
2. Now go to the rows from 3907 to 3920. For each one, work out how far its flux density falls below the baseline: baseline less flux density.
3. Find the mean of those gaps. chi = -10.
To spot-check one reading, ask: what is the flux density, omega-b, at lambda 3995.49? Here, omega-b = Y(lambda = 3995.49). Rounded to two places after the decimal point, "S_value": 13.48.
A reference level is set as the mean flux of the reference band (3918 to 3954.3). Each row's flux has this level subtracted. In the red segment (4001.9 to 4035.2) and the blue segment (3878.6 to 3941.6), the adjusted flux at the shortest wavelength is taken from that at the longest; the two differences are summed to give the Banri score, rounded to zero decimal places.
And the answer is -24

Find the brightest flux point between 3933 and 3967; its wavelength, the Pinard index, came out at 3937.04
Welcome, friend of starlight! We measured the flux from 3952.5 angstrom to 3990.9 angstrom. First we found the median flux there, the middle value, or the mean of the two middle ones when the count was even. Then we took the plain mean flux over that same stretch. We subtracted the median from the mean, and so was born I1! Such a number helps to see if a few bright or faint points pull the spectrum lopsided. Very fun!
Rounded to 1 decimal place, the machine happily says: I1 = 0.4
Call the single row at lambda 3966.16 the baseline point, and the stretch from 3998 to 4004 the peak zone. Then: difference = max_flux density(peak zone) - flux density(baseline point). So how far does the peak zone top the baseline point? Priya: -5.0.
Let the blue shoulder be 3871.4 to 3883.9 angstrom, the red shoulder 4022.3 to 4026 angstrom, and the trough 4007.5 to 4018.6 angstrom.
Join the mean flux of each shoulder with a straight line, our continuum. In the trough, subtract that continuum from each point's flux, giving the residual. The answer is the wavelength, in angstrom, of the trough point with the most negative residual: 4010.23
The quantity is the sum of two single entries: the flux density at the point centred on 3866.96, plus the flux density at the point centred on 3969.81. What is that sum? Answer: 45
